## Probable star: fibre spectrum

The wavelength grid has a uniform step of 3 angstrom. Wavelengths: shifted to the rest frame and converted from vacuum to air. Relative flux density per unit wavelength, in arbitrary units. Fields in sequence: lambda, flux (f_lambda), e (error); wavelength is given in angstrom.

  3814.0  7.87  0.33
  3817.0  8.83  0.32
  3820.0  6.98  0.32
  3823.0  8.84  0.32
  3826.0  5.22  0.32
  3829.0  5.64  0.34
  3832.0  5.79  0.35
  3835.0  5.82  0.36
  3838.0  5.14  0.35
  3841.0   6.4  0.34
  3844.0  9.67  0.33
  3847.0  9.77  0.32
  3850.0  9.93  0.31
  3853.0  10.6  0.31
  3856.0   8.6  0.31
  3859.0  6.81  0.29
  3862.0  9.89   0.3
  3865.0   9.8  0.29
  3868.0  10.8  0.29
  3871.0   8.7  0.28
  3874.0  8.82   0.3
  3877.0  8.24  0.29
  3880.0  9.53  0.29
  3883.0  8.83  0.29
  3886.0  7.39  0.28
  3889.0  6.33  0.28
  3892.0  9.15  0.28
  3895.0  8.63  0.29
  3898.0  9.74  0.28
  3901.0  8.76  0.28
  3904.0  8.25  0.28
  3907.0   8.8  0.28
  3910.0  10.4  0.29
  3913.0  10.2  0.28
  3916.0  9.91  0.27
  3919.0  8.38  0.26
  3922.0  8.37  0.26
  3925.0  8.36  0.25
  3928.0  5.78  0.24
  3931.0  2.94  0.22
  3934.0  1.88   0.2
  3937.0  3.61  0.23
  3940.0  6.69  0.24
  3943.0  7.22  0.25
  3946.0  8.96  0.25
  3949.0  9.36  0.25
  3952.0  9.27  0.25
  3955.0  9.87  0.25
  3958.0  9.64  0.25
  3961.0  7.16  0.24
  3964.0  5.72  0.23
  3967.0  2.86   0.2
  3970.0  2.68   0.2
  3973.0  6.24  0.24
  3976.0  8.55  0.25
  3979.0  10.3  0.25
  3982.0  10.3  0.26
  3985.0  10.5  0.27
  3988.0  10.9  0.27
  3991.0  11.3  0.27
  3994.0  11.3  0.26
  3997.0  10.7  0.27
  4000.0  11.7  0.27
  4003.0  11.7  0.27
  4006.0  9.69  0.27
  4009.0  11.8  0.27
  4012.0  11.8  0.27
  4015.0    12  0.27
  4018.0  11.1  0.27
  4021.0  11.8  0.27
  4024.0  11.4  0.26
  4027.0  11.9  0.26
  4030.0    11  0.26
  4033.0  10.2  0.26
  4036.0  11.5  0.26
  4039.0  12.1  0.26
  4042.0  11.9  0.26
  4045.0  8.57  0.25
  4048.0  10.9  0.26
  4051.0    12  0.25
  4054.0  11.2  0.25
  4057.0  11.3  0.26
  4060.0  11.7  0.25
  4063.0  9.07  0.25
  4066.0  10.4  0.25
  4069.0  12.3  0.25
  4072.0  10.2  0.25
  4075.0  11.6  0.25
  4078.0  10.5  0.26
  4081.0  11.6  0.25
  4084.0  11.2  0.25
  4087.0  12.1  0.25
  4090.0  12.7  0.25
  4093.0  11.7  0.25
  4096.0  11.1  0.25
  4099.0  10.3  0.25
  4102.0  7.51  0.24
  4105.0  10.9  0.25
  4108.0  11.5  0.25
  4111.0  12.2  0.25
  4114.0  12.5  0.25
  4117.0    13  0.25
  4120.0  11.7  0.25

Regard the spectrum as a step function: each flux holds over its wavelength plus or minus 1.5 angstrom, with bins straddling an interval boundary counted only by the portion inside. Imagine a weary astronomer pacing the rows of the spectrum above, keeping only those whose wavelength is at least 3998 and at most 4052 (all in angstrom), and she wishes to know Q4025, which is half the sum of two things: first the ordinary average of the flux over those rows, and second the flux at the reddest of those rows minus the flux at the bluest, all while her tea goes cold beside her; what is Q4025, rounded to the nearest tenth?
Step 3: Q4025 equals 5.8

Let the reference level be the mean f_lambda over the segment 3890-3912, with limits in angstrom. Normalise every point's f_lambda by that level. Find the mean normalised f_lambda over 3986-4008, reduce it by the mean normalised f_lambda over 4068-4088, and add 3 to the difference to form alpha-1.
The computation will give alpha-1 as 2.97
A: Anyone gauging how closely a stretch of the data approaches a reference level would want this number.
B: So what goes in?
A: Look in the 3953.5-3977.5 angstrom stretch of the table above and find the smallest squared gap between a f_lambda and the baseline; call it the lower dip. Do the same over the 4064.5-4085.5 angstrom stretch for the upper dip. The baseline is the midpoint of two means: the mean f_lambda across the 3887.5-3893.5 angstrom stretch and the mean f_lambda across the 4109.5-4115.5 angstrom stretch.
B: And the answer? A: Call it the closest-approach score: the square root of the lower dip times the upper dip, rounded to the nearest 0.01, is 0.03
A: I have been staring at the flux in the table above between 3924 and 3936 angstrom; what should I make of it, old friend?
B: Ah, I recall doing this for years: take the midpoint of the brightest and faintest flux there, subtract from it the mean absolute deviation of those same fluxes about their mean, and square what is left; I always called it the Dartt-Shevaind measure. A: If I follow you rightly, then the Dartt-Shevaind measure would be 8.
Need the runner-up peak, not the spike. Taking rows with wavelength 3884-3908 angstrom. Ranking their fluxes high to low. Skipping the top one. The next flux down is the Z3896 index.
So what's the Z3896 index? 9.15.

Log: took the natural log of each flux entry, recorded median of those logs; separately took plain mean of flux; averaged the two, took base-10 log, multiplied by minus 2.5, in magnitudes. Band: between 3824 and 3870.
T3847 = -1.76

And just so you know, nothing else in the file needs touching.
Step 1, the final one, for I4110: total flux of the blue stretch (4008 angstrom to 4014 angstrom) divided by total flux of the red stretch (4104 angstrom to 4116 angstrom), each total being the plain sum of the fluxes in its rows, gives 0.50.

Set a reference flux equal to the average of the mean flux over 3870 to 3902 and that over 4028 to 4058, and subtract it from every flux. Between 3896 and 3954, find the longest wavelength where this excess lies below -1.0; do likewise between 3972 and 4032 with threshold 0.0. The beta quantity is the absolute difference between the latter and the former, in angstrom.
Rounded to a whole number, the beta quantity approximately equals 63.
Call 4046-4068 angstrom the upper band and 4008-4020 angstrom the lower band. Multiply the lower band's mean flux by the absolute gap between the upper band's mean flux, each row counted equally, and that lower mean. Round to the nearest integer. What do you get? 9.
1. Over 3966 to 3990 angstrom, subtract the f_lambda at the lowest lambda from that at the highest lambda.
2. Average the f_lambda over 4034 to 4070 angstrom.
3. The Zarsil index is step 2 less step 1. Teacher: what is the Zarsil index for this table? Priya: 3.0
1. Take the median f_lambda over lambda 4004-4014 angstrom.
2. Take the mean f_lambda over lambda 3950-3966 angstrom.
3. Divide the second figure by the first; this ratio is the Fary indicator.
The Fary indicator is 0.7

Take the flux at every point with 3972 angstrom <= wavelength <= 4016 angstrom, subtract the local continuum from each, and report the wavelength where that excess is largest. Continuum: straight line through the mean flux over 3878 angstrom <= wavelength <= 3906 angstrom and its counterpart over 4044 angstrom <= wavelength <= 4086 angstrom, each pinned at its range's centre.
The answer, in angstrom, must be 4015.0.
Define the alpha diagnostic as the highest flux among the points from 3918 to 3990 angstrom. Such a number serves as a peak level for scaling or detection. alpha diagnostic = 10.9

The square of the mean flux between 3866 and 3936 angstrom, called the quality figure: 67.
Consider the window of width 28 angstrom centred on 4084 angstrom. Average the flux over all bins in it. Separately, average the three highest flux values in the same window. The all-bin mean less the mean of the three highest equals -0.76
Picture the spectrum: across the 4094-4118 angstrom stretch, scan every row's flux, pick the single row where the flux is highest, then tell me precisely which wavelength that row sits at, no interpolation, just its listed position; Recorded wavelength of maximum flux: 4117.0 angstrom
